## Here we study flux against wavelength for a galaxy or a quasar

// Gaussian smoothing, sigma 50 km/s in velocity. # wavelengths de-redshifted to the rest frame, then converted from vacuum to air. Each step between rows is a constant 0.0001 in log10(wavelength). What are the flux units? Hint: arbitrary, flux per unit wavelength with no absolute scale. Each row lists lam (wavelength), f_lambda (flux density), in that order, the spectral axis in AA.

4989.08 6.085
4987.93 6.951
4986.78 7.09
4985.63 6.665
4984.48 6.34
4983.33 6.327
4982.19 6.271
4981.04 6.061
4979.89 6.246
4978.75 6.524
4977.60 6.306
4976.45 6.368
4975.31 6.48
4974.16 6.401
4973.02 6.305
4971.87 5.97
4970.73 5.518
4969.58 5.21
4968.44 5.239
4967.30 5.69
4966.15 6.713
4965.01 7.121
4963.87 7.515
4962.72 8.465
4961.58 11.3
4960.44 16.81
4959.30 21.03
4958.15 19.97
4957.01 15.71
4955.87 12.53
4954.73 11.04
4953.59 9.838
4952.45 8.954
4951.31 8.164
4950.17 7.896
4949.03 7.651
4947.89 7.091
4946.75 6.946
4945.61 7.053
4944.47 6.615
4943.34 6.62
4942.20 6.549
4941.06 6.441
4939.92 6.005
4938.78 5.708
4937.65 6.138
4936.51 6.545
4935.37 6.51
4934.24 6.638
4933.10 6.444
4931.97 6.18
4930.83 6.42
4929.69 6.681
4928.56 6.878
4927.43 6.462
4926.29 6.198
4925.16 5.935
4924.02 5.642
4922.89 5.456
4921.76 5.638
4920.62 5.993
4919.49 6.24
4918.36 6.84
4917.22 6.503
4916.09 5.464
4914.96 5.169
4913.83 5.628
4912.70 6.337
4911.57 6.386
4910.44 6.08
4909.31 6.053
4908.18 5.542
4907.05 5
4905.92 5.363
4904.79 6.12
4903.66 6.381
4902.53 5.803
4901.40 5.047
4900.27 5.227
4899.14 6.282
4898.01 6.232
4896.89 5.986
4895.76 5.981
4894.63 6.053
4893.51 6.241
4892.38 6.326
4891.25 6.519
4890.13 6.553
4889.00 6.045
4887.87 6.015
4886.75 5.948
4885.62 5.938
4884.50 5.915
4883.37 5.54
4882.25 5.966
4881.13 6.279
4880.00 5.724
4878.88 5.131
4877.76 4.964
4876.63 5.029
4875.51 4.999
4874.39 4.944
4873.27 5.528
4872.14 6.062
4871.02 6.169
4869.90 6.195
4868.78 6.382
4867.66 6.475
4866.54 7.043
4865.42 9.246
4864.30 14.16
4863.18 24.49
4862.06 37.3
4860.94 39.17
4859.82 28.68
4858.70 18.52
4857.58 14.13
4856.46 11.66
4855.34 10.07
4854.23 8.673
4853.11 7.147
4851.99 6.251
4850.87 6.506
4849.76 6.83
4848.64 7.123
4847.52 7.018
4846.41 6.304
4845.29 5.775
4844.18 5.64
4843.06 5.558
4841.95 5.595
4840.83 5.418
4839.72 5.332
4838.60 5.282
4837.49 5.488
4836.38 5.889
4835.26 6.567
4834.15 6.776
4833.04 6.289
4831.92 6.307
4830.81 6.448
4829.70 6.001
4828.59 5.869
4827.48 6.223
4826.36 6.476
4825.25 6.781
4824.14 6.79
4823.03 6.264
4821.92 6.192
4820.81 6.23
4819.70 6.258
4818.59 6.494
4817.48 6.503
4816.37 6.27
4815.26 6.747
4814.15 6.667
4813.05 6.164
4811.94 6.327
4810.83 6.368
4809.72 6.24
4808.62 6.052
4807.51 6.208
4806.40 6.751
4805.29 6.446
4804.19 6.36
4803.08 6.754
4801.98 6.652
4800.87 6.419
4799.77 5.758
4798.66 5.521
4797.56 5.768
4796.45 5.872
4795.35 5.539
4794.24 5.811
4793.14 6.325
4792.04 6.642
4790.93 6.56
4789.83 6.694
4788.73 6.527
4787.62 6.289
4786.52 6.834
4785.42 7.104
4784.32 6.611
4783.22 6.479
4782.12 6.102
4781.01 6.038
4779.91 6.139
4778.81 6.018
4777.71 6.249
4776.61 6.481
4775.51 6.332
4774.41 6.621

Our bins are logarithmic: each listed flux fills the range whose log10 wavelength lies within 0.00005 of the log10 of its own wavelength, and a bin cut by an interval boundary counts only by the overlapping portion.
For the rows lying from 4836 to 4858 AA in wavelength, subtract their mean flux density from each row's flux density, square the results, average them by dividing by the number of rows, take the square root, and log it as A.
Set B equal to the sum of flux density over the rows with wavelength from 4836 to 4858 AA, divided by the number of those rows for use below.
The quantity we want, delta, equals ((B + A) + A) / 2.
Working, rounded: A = 2.3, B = 7.1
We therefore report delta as 5.8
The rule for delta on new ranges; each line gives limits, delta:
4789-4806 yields 3.5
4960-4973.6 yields 7.0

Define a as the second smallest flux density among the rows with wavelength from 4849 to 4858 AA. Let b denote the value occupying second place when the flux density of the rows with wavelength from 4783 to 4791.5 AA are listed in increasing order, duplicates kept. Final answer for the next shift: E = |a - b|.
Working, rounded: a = 6.506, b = 6.479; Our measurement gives 0.03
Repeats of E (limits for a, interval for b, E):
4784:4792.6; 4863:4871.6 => 0.33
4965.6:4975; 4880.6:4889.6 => 0.68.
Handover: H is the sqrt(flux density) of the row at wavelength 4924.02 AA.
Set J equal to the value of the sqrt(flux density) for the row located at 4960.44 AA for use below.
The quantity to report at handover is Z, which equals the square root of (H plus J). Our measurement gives 2.54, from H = 2.38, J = 4.100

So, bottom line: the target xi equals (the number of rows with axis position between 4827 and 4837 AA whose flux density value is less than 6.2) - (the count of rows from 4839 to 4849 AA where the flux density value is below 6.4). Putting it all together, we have -4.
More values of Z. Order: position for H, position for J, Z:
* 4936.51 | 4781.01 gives 2.24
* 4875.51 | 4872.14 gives 2.17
